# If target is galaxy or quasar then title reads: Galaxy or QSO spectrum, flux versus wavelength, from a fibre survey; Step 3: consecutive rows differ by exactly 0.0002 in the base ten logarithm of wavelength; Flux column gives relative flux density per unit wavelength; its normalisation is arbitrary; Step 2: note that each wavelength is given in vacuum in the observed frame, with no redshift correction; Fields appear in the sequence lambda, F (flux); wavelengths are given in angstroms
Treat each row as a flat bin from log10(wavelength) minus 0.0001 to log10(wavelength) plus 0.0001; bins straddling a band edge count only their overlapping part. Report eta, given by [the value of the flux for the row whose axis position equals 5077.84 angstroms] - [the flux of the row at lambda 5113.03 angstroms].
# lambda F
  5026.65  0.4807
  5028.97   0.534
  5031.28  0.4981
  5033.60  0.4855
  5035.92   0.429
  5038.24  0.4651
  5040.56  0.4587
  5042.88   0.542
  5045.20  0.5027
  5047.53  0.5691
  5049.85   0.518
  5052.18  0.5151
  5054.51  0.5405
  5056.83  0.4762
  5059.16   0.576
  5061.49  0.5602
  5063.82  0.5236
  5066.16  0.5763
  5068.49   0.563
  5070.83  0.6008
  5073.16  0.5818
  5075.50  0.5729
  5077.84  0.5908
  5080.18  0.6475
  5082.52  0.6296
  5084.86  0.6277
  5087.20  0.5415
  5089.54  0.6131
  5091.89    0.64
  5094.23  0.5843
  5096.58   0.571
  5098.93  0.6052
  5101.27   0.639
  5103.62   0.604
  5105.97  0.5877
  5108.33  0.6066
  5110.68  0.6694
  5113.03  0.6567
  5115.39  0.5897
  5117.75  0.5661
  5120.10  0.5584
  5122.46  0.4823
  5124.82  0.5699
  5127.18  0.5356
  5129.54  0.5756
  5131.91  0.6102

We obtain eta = -0.066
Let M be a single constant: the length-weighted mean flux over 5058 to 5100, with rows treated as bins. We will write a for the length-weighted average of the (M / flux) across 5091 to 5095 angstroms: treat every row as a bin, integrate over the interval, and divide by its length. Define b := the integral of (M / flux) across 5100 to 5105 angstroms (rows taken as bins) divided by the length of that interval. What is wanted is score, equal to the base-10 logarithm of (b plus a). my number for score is 0.28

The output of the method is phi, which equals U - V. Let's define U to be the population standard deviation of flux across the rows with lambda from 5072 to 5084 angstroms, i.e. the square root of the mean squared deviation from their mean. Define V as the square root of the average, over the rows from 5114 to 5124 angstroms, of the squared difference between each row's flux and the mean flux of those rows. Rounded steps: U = 0.029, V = 0.0403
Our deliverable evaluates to -0.011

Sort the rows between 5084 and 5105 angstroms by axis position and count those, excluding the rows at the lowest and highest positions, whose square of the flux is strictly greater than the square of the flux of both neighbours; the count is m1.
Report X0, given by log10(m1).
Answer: 0.30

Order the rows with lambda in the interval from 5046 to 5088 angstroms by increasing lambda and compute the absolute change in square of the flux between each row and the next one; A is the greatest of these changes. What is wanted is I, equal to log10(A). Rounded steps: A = 0.105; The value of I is -0.98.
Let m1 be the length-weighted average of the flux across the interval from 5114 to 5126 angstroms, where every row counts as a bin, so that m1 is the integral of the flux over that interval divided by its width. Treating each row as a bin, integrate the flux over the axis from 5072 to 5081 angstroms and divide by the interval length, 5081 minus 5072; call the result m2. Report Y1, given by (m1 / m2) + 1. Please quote 1.93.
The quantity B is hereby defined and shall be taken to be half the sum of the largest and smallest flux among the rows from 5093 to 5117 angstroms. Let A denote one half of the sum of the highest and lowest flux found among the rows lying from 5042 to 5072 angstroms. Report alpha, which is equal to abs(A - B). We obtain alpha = 0.08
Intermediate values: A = 0.54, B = 0.62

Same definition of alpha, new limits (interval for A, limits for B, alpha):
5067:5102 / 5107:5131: 0.02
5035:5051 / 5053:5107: 0.06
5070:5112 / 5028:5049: 0.11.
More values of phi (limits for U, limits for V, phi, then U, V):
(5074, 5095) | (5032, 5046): -0.003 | 0.033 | 0.0357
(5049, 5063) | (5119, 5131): -0.001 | 0.033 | 0.0339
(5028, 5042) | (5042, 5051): 0.008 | 0.033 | 0.0251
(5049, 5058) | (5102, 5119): -0.012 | 0.023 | 0.0350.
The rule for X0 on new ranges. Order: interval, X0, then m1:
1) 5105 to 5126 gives 0.00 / 1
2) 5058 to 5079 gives 0.30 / 2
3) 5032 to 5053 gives 0.48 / 3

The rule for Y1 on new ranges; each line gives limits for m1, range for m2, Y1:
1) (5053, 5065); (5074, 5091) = 1.89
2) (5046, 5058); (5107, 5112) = 1.82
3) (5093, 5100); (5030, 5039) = 2.25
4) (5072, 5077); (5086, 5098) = 1.98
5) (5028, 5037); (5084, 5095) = 1.81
